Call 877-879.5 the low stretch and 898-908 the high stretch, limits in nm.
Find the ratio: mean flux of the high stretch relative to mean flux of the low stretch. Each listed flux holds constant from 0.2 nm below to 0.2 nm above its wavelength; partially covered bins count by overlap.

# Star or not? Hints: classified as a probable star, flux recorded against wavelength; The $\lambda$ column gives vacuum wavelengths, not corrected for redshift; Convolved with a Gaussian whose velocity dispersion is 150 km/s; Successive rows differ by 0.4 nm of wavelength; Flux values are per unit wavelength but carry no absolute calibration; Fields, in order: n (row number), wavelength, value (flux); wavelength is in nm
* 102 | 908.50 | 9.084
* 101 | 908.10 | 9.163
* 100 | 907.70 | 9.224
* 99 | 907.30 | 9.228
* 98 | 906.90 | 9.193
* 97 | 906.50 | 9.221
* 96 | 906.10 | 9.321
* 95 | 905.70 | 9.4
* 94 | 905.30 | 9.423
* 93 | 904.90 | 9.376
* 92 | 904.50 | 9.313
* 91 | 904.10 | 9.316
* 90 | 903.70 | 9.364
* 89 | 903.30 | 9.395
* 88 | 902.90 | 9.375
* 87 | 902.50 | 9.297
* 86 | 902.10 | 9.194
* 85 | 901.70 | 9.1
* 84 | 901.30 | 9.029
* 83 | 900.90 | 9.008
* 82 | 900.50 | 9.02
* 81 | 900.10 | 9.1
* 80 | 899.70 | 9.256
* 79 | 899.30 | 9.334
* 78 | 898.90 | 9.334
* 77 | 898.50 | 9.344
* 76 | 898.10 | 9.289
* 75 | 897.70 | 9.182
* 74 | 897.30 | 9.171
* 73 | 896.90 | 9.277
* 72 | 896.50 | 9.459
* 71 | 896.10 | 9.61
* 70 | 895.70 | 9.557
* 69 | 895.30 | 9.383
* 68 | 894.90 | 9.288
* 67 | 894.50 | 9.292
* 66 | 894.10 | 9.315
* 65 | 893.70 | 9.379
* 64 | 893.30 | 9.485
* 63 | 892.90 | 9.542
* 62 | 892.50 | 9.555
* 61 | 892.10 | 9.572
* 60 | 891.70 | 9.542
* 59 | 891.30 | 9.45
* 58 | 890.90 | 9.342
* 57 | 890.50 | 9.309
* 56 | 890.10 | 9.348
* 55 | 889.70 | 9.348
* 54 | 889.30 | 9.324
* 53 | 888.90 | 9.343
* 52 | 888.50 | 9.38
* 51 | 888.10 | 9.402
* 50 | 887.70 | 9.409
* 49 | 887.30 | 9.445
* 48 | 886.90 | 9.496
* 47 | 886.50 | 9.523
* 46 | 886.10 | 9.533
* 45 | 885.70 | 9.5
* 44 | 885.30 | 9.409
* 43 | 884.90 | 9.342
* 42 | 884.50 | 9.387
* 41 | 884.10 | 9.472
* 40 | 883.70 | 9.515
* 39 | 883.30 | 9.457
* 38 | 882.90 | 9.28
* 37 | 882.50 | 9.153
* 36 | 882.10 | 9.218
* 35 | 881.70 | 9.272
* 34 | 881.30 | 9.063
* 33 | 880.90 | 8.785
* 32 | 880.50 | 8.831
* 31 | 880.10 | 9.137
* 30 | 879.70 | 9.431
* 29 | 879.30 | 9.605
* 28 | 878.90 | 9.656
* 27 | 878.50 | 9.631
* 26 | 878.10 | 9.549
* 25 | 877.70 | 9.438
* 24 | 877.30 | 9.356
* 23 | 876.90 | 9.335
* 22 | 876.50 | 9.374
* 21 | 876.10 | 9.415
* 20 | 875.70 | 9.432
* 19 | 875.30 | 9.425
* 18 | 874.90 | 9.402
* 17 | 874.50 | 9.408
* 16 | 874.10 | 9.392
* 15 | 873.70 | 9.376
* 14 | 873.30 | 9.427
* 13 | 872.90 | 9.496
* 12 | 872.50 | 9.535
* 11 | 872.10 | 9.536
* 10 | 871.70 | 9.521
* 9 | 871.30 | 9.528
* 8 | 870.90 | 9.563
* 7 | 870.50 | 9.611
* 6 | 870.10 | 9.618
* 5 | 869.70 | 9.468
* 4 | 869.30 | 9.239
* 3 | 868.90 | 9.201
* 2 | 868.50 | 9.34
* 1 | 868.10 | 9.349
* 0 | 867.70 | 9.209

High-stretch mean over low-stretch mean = 0.97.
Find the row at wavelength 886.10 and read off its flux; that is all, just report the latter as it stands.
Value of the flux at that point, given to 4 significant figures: 9.533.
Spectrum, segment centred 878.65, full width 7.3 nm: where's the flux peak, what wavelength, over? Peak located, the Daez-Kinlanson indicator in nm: 878.90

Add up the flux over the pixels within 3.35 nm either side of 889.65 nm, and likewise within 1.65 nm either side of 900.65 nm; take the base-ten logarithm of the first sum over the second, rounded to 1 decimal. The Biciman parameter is 0.3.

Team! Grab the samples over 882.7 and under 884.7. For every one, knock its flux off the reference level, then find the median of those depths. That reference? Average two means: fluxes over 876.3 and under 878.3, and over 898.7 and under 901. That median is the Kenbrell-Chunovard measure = -0.16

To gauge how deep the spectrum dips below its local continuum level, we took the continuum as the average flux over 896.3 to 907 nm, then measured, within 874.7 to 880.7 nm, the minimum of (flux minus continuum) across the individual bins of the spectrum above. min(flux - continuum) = -0.43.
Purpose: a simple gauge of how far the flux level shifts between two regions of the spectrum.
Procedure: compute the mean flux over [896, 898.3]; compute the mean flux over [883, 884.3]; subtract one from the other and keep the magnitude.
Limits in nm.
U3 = 0.15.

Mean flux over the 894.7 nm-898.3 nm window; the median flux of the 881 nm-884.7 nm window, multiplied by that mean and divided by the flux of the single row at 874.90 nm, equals 9.24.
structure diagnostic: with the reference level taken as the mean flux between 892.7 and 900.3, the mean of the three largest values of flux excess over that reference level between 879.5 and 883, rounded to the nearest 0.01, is -0.02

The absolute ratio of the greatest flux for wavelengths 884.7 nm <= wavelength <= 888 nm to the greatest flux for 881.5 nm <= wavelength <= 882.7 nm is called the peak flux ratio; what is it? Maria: 1.03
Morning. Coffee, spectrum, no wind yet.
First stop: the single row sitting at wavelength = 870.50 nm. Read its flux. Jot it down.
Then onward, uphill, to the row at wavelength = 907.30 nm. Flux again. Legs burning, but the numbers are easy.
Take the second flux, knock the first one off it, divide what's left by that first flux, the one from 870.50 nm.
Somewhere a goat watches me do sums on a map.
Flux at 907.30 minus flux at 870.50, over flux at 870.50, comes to -0.04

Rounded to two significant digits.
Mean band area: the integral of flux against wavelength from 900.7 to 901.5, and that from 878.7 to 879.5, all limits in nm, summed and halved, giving 7.5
